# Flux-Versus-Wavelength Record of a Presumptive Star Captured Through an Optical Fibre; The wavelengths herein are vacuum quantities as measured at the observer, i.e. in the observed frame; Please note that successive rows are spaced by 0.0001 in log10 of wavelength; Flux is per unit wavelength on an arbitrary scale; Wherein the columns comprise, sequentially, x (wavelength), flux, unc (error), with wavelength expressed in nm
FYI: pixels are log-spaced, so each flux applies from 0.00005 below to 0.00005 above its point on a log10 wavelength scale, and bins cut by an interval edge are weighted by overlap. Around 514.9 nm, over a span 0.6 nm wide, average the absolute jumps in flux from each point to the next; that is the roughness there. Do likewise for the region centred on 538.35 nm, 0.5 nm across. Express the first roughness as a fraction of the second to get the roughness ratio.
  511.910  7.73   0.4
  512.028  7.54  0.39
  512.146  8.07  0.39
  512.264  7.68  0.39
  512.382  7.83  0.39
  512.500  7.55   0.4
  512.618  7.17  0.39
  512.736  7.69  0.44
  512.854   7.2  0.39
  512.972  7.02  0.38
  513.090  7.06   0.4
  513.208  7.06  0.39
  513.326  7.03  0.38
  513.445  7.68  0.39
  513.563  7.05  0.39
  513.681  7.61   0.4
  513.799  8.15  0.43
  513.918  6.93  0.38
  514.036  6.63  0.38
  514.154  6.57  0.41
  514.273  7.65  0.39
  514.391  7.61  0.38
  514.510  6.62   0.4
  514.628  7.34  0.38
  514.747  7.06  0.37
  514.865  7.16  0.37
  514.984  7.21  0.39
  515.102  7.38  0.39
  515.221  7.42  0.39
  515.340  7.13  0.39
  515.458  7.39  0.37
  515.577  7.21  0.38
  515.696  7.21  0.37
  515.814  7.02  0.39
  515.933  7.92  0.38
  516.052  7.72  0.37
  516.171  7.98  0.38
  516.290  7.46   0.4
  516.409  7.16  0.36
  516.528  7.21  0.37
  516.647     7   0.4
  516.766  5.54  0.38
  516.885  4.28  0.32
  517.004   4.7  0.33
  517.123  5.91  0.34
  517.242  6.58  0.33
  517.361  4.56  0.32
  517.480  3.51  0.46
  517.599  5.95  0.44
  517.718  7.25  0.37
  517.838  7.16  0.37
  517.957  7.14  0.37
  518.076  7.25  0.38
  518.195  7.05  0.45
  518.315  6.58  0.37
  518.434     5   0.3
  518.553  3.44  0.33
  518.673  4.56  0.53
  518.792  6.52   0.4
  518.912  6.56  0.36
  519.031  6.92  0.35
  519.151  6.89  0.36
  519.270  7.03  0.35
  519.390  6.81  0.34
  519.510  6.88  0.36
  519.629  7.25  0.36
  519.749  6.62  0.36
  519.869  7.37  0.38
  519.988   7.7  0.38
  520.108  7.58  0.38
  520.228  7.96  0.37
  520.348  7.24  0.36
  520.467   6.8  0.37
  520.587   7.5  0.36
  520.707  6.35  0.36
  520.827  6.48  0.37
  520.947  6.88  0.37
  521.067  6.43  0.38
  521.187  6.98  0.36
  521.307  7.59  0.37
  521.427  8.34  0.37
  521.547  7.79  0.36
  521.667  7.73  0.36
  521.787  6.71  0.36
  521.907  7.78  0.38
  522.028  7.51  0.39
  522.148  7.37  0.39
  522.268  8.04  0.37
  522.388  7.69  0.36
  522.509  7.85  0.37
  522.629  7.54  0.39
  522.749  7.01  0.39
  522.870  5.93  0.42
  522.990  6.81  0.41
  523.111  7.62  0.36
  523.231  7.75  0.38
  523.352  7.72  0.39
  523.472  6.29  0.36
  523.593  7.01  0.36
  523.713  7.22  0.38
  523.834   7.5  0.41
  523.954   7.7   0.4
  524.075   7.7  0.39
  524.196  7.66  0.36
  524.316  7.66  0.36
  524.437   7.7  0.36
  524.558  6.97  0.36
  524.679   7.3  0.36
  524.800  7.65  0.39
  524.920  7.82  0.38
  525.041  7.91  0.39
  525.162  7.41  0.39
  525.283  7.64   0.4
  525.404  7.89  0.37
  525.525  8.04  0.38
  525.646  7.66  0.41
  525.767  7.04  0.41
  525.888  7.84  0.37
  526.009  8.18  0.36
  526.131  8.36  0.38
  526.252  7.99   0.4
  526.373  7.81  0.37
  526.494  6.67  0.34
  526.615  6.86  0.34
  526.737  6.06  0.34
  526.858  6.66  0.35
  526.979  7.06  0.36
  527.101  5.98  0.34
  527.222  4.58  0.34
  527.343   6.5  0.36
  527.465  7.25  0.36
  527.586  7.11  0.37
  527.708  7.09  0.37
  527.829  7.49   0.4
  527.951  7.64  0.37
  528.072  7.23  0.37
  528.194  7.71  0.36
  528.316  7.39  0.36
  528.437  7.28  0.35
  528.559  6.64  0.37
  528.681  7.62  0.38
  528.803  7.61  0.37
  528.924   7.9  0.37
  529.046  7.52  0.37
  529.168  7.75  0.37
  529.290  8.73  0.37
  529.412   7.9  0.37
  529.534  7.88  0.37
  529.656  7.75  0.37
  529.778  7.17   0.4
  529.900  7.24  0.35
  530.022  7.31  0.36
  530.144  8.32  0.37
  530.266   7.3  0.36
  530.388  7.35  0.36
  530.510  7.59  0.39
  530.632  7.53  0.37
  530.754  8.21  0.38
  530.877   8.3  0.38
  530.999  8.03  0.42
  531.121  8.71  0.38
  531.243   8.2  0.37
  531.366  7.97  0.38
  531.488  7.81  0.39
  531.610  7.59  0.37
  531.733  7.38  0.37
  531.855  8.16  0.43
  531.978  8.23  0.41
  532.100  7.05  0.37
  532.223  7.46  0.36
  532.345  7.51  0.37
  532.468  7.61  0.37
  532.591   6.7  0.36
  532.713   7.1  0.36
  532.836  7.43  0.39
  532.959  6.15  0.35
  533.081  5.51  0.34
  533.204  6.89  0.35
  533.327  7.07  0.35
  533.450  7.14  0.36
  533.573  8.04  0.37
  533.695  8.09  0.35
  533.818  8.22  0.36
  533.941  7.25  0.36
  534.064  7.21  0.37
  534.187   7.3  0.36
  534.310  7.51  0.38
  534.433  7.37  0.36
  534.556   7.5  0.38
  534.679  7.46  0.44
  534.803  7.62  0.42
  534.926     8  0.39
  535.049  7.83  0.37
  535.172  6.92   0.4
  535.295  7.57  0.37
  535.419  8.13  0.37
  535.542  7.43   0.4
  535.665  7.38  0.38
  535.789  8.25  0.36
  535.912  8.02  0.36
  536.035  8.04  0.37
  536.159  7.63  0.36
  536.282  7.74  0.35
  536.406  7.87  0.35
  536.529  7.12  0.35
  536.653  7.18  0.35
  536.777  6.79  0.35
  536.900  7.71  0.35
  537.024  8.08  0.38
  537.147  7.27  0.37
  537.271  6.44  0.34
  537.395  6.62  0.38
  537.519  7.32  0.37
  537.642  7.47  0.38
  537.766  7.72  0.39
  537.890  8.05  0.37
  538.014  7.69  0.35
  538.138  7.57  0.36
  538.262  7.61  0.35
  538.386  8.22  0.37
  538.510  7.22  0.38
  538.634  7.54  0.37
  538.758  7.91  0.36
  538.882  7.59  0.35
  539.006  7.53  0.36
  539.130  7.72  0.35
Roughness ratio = 0.27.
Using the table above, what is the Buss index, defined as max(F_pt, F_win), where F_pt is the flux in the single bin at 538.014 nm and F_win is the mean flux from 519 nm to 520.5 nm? 7.69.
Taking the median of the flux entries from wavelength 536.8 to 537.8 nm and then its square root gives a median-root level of 2.719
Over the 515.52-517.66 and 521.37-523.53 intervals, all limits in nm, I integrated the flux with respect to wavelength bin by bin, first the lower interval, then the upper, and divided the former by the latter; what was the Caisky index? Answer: 0.85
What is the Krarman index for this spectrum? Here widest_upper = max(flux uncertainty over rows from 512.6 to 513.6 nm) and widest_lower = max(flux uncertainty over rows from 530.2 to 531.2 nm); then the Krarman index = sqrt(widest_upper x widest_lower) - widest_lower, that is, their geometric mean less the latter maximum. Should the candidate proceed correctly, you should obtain 0.01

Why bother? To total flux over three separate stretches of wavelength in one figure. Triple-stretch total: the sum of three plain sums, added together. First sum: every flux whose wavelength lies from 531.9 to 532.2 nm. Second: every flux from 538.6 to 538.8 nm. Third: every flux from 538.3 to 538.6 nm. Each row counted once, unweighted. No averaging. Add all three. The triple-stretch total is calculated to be 46.2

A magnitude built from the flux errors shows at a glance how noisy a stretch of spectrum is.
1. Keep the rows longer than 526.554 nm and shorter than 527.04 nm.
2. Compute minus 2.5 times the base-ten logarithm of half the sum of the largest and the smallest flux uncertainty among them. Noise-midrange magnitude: 1.14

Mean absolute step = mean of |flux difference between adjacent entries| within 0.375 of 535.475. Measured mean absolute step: 0.57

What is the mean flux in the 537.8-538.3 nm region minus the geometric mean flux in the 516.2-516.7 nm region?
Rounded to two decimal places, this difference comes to 0.52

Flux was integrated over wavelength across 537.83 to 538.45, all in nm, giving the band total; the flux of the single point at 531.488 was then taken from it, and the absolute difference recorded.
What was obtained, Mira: 2.96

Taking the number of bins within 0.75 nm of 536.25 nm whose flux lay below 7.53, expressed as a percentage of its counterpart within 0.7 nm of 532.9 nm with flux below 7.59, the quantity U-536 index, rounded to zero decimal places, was 50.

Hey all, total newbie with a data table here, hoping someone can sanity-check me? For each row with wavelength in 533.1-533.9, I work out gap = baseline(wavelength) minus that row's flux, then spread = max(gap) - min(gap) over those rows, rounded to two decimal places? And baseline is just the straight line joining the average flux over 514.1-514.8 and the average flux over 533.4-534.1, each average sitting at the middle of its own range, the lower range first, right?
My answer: 1.31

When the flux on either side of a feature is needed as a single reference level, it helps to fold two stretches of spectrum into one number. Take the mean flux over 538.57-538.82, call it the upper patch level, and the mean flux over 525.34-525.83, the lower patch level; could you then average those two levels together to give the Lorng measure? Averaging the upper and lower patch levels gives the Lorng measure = 7.7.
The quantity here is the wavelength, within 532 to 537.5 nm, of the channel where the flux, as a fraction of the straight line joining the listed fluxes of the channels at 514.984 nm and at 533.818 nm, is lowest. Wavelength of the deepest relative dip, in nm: 533.081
